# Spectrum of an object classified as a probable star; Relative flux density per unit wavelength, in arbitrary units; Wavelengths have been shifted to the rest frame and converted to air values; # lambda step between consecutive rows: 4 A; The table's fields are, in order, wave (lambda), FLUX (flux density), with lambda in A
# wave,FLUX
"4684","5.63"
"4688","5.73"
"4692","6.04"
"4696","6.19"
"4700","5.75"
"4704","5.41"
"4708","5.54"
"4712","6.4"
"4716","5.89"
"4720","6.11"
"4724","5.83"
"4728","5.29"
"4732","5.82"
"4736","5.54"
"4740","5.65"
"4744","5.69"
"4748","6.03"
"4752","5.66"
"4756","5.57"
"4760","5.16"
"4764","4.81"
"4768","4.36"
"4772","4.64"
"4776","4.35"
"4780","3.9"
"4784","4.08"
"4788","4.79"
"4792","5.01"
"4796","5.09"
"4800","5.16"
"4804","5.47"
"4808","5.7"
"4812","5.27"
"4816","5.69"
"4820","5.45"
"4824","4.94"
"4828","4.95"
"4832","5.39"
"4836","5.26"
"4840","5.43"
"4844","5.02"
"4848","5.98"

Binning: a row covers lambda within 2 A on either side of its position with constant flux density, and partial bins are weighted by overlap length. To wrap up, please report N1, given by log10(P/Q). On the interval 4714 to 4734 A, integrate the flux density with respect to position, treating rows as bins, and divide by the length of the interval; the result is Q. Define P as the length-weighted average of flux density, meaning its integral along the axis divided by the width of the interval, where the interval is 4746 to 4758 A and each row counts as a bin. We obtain 0.00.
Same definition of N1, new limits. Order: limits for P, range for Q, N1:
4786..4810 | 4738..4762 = -0.03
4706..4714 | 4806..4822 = 0.03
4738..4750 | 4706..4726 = -0.01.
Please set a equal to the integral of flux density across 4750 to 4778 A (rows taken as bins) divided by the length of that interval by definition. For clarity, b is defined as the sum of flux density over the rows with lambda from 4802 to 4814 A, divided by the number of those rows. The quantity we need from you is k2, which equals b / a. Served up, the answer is 1.11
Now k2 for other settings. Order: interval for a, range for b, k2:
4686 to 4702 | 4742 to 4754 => 0.98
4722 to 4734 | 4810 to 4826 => 0.95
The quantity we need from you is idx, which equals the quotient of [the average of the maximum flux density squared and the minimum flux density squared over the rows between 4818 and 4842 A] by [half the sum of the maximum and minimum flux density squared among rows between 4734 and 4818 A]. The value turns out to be 1.05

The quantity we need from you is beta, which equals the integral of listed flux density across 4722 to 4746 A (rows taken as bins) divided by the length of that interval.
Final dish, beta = 5.64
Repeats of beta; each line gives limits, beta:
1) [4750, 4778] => 4.94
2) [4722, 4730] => 5.56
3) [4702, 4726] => 5.86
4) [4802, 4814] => 5.48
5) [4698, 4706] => 5.58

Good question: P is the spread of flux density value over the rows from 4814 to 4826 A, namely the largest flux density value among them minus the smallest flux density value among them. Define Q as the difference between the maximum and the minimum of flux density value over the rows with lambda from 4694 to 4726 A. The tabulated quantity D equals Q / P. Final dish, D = 1.3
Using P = 0.75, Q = 0.99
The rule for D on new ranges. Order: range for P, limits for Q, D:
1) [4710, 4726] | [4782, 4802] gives 1.9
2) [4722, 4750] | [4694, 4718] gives 1.3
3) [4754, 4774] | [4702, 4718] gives 0.8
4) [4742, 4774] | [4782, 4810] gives 1.0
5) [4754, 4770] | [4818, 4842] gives 0.4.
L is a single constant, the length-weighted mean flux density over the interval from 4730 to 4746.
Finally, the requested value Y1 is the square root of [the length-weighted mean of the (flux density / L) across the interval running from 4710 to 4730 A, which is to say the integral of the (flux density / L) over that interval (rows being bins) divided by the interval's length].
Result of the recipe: 1.02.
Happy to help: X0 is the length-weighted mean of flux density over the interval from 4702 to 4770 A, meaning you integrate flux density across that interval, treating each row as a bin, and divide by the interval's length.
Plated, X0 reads 5.6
